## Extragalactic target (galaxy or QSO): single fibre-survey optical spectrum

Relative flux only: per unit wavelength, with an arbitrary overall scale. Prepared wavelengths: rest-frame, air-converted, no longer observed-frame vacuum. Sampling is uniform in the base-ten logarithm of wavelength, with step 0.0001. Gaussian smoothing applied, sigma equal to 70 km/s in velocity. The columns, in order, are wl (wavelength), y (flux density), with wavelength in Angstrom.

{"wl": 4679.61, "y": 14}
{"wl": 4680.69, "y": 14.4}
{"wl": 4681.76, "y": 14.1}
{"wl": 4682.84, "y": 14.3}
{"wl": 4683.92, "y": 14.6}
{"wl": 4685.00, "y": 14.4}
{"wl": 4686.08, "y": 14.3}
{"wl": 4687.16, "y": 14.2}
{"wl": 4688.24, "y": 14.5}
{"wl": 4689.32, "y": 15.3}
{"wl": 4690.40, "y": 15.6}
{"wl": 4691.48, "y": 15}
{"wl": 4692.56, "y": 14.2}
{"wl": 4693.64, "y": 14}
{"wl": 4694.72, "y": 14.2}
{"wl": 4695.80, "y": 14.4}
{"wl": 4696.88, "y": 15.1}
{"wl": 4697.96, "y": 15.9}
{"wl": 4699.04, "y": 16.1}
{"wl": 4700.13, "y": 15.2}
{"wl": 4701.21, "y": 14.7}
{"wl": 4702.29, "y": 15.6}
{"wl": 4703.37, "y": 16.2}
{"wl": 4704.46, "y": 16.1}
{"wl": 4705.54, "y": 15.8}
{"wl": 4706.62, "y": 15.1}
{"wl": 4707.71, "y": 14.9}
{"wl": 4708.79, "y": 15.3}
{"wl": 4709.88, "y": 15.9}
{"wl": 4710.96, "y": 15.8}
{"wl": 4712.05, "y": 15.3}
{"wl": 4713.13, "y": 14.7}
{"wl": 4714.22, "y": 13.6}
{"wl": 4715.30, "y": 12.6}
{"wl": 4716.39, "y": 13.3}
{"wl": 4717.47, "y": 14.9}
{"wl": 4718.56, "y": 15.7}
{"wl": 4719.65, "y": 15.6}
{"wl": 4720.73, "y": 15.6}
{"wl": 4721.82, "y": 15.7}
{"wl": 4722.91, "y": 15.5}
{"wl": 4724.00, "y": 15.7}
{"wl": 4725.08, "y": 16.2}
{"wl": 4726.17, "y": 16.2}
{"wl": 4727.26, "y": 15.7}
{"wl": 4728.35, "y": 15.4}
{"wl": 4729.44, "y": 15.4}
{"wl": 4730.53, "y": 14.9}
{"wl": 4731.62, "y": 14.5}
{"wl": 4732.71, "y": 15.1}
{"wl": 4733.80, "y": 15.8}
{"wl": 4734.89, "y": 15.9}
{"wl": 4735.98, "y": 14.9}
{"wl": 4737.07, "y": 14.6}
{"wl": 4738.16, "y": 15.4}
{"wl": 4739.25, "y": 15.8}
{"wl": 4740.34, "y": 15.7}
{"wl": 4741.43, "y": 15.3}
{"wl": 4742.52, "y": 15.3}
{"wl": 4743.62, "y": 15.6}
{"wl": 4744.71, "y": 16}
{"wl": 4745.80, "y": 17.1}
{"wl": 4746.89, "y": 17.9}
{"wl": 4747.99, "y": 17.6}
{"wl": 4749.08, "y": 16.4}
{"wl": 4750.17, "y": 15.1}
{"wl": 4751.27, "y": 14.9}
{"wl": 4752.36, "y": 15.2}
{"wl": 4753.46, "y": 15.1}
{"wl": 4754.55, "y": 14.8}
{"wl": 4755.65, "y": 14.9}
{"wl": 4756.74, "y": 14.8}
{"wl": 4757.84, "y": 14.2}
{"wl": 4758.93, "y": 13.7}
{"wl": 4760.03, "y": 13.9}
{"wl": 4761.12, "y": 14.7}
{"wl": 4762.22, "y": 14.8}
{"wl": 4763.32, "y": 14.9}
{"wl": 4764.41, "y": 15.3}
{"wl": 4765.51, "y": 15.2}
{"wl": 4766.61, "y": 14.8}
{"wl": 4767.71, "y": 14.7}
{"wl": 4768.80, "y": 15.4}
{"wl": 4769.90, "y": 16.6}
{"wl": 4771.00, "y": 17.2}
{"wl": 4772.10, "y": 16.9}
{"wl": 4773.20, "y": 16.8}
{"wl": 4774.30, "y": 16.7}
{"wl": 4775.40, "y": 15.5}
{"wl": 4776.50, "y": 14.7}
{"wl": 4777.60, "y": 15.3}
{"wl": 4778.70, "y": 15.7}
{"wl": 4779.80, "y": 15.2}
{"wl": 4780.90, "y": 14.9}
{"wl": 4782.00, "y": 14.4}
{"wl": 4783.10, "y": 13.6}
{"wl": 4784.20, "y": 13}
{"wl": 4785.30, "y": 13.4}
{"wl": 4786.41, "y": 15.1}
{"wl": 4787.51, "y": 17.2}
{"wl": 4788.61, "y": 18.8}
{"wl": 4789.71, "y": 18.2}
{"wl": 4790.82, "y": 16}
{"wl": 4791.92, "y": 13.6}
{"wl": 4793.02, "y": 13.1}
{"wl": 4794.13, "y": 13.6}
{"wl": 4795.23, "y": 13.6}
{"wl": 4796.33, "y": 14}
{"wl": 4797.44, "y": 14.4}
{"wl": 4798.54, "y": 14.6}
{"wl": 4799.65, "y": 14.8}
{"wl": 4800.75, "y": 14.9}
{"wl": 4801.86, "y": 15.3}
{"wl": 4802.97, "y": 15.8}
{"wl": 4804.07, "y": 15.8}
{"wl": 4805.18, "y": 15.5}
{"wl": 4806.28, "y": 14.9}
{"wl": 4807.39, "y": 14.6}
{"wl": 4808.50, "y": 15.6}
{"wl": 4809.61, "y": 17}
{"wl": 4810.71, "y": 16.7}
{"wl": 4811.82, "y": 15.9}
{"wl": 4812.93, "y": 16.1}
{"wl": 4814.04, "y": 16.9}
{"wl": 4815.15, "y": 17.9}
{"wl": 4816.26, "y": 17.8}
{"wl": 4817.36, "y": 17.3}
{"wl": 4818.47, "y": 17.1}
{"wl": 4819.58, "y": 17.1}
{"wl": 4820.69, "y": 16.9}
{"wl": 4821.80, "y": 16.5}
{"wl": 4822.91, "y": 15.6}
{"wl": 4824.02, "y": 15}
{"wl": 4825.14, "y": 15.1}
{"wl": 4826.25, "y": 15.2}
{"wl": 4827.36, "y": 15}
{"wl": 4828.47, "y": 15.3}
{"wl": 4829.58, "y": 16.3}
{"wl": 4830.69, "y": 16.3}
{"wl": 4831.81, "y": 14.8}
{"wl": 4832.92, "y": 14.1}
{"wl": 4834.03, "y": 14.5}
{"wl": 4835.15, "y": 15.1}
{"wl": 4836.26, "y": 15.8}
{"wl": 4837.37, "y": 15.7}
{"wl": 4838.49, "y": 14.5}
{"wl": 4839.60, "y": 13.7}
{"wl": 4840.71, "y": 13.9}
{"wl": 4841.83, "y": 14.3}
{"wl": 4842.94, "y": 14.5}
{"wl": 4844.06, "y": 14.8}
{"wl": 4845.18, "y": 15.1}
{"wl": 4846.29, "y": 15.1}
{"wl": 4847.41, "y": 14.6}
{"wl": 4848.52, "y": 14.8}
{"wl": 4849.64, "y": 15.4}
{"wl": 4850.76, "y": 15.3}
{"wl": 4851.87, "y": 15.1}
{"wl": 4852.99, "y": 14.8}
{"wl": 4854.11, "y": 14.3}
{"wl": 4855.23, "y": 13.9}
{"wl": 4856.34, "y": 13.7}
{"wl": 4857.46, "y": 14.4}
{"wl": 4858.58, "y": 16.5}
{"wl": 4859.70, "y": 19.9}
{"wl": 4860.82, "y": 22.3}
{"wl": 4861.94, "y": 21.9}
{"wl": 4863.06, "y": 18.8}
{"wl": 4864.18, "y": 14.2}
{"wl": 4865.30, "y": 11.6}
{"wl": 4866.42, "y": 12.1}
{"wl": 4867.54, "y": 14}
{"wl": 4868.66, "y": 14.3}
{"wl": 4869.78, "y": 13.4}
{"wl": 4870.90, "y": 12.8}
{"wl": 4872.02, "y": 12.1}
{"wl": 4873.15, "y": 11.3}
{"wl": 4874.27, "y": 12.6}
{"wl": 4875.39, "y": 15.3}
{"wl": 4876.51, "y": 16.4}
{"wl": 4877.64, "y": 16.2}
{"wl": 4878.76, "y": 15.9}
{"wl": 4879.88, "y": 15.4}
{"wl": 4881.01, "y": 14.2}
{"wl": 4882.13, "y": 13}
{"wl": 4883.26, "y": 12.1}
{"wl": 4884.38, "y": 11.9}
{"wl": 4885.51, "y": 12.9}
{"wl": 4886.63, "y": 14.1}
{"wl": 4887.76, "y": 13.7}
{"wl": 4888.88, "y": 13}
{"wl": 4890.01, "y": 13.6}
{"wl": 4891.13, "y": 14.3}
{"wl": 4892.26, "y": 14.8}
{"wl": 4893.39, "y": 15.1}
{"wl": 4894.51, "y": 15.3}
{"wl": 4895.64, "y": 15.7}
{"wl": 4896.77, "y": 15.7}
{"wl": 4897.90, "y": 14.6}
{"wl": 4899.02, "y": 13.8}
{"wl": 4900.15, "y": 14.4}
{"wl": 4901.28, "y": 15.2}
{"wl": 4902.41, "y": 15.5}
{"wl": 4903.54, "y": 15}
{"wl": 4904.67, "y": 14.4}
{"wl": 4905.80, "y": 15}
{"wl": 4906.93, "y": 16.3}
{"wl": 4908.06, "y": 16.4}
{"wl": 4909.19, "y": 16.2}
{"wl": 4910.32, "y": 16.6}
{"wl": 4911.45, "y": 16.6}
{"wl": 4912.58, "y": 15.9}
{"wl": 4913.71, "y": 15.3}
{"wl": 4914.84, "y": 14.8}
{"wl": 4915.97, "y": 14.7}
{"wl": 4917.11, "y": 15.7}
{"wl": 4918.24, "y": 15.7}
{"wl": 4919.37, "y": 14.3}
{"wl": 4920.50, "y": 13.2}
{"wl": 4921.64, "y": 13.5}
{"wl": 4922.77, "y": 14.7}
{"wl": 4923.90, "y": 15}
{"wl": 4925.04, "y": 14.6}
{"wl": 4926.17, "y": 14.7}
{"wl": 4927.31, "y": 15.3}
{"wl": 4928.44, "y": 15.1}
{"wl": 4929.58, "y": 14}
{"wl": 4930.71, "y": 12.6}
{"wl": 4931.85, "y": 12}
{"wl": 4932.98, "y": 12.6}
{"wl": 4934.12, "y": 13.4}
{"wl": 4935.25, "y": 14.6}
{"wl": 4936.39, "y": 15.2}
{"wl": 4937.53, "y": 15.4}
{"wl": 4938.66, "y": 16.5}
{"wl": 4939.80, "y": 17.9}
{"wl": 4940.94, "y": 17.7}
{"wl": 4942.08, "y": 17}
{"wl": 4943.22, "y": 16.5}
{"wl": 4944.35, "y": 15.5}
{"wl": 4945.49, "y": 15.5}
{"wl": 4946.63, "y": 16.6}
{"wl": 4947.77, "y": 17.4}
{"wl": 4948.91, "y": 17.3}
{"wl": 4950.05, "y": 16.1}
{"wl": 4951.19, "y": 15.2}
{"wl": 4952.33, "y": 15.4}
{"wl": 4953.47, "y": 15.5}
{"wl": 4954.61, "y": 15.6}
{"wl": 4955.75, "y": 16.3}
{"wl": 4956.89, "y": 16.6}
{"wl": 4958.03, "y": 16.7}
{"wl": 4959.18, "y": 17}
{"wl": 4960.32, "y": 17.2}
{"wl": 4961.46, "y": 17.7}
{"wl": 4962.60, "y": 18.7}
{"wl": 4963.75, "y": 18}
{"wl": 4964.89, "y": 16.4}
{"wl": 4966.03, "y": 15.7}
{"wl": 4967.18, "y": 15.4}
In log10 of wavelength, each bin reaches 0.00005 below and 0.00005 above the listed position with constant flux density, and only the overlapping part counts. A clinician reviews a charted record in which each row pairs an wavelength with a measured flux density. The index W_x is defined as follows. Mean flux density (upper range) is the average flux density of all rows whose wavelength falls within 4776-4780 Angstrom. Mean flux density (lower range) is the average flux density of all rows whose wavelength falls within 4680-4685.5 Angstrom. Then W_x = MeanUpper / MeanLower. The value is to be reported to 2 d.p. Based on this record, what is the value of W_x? 1.06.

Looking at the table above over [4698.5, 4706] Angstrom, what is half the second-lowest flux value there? 7.60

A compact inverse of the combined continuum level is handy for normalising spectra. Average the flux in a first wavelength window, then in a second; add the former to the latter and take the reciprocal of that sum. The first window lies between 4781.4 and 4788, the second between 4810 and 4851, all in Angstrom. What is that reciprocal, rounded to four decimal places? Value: 0.0333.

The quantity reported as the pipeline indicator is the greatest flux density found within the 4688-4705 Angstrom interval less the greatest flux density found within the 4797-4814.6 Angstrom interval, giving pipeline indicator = -0.8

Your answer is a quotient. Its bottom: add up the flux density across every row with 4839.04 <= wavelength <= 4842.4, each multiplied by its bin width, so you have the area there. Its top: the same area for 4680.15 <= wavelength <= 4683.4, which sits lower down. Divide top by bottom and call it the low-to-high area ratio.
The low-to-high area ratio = 0.99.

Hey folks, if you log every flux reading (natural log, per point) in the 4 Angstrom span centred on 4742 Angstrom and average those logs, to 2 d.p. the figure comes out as 2.74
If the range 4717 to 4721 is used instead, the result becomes 2.74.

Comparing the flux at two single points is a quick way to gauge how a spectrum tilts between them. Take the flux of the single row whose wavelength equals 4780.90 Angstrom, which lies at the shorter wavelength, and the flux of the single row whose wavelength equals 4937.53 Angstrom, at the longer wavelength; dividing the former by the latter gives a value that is 0.97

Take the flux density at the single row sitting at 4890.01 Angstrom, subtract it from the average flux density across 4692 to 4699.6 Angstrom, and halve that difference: 0.62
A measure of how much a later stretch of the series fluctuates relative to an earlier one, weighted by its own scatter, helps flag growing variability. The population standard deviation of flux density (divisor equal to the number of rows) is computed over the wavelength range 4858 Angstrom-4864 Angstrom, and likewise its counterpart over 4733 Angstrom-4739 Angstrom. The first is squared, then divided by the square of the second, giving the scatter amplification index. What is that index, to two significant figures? 18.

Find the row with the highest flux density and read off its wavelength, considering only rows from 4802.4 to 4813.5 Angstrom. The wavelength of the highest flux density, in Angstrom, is 4809.61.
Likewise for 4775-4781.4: 4778.70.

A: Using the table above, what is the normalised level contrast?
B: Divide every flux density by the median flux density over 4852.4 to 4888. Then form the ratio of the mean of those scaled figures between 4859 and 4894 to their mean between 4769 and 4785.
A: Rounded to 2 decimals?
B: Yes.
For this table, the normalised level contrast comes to 0.95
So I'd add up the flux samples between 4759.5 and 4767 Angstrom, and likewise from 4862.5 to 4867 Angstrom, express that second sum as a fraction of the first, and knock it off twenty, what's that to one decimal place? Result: 19.5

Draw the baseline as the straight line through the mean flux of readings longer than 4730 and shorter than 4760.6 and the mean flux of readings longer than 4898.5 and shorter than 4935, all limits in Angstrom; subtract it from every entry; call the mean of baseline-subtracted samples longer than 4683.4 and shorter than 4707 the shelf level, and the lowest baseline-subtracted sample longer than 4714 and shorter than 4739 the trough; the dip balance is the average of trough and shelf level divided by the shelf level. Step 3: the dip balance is 3.2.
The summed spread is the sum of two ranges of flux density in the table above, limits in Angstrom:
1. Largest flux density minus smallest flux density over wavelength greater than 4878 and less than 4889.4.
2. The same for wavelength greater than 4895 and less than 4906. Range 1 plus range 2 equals 5.9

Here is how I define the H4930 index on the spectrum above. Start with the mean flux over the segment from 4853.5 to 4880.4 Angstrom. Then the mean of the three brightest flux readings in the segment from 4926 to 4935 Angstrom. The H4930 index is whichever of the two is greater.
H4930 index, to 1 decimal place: 15.1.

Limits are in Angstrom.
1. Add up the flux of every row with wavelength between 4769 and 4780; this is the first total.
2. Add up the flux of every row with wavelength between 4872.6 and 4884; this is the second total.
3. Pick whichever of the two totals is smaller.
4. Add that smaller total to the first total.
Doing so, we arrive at 303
